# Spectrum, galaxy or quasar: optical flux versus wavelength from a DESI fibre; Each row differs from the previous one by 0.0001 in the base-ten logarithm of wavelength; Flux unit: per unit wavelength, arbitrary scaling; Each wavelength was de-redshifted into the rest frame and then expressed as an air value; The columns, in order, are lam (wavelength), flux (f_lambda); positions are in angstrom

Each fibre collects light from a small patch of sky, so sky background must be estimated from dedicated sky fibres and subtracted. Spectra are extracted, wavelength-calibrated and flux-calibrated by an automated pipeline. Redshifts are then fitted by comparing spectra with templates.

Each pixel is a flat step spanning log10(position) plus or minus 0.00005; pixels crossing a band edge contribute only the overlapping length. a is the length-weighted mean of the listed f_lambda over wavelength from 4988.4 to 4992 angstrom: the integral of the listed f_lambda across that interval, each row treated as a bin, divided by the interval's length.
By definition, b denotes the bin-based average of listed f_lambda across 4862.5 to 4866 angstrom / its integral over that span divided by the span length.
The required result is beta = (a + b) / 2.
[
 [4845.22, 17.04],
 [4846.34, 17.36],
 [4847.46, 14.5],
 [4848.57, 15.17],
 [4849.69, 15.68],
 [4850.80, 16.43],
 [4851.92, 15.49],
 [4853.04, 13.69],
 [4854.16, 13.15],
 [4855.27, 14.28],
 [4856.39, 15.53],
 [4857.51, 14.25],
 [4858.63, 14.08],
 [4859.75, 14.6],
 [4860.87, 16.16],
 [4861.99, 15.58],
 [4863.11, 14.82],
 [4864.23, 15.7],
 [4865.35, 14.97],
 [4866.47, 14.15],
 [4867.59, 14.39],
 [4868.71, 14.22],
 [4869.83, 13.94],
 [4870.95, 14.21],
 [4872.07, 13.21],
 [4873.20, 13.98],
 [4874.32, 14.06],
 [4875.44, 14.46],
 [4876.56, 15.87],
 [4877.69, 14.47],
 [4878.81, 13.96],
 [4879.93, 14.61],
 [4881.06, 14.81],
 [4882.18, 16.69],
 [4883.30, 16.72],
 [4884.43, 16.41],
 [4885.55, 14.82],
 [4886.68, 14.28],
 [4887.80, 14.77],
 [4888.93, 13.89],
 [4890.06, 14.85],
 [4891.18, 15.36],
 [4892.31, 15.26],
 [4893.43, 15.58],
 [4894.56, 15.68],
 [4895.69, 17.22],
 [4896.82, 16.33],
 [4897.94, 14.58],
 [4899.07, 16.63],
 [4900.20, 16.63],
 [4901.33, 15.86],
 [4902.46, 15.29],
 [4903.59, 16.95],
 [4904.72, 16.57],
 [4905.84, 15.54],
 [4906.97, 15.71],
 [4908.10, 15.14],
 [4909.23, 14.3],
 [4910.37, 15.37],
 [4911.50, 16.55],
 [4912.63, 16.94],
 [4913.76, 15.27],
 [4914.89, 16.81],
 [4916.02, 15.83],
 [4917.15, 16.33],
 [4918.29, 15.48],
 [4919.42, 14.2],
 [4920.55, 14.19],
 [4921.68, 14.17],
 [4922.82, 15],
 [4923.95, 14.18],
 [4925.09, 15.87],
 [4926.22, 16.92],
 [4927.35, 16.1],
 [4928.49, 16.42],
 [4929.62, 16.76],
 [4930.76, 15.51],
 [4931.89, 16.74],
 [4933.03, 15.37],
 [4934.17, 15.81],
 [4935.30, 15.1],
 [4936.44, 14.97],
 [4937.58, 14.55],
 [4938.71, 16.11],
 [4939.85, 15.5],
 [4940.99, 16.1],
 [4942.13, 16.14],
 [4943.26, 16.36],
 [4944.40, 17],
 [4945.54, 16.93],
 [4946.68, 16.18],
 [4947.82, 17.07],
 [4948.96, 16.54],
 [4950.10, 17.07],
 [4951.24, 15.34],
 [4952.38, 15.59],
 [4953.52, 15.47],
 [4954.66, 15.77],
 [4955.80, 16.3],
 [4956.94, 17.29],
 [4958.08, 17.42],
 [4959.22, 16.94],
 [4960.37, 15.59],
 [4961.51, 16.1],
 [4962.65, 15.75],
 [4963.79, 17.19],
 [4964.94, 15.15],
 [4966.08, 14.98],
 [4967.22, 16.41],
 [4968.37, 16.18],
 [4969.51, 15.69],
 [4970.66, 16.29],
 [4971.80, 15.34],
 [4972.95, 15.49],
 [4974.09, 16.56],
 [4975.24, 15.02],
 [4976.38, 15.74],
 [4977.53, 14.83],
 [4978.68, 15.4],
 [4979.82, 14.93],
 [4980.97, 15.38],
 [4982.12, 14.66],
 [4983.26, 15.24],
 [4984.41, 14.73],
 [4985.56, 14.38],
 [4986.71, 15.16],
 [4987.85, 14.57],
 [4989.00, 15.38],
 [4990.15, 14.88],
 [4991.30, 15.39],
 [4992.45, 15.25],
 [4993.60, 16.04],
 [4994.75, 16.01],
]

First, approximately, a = 15.2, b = 15.1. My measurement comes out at 15.2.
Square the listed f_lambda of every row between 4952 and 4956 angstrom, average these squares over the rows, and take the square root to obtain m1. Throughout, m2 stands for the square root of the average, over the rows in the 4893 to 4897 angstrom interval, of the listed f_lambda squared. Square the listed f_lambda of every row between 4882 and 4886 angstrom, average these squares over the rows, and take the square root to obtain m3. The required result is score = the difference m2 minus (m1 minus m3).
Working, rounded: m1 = 15.79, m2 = 16.2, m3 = 16.2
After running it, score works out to 16.6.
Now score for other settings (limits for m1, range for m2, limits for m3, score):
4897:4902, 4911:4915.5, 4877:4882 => 14.9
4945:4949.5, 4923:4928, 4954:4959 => 15.8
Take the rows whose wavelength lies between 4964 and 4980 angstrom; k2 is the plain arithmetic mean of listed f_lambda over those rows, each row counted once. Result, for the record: 15.6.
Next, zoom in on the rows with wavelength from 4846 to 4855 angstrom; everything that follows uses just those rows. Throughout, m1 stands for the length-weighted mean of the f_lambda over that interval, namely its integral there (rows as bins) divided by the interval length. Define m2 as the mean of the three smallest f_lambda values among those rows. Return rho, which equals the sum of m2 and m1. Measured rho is 28.9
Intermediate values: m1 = 15.1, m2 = 13.8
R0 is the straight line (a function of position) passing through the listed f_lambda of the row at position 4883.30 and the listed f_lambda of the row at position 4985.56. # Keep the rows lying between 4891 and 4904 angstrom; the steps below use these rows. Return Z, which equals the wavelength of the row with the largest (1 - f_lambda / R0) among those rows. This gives 4897.94 angstrom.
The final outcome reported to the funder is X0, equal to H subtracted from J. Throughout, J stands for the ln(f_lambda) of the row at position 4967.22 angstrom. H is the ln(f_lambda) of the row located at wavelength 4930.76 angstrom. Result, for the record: 0.06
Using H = 2.74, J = 2.80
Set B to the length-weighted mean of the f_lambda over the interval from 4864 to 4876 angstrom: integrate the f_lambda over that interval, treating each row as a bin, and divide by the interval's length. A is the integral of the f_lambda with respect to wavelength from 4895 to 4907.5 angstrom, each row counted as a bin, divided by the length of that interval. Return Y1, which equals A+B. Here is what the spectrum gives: 30.4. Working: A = 16.1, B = 14.3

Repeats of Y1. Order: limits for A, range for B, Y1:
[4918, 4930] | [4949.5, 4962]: 31.6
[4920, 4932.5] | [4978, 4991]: 30.6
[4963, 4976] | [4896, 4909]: 31.8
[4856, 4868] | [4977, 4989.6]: 29.9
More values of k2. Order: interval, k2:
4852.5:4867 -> 14.7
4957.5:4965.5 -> 16.3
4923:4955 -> 16.0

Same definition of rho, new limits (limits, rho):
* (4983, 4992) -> 29.5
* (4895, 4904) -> 31.4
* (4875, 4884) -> 29.5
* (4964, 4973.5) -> 30.9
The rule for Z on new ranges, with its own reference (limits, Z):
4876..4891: 4878.81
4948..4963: 4951.24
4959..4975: 4966.08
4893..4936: 4909.23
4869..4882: 4872.07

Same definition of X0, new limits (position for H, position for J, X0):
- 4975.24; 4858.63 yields -0.06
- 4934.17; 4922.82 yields -0.05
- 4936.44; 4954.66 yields 0.05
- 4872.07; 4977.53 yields 0.12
